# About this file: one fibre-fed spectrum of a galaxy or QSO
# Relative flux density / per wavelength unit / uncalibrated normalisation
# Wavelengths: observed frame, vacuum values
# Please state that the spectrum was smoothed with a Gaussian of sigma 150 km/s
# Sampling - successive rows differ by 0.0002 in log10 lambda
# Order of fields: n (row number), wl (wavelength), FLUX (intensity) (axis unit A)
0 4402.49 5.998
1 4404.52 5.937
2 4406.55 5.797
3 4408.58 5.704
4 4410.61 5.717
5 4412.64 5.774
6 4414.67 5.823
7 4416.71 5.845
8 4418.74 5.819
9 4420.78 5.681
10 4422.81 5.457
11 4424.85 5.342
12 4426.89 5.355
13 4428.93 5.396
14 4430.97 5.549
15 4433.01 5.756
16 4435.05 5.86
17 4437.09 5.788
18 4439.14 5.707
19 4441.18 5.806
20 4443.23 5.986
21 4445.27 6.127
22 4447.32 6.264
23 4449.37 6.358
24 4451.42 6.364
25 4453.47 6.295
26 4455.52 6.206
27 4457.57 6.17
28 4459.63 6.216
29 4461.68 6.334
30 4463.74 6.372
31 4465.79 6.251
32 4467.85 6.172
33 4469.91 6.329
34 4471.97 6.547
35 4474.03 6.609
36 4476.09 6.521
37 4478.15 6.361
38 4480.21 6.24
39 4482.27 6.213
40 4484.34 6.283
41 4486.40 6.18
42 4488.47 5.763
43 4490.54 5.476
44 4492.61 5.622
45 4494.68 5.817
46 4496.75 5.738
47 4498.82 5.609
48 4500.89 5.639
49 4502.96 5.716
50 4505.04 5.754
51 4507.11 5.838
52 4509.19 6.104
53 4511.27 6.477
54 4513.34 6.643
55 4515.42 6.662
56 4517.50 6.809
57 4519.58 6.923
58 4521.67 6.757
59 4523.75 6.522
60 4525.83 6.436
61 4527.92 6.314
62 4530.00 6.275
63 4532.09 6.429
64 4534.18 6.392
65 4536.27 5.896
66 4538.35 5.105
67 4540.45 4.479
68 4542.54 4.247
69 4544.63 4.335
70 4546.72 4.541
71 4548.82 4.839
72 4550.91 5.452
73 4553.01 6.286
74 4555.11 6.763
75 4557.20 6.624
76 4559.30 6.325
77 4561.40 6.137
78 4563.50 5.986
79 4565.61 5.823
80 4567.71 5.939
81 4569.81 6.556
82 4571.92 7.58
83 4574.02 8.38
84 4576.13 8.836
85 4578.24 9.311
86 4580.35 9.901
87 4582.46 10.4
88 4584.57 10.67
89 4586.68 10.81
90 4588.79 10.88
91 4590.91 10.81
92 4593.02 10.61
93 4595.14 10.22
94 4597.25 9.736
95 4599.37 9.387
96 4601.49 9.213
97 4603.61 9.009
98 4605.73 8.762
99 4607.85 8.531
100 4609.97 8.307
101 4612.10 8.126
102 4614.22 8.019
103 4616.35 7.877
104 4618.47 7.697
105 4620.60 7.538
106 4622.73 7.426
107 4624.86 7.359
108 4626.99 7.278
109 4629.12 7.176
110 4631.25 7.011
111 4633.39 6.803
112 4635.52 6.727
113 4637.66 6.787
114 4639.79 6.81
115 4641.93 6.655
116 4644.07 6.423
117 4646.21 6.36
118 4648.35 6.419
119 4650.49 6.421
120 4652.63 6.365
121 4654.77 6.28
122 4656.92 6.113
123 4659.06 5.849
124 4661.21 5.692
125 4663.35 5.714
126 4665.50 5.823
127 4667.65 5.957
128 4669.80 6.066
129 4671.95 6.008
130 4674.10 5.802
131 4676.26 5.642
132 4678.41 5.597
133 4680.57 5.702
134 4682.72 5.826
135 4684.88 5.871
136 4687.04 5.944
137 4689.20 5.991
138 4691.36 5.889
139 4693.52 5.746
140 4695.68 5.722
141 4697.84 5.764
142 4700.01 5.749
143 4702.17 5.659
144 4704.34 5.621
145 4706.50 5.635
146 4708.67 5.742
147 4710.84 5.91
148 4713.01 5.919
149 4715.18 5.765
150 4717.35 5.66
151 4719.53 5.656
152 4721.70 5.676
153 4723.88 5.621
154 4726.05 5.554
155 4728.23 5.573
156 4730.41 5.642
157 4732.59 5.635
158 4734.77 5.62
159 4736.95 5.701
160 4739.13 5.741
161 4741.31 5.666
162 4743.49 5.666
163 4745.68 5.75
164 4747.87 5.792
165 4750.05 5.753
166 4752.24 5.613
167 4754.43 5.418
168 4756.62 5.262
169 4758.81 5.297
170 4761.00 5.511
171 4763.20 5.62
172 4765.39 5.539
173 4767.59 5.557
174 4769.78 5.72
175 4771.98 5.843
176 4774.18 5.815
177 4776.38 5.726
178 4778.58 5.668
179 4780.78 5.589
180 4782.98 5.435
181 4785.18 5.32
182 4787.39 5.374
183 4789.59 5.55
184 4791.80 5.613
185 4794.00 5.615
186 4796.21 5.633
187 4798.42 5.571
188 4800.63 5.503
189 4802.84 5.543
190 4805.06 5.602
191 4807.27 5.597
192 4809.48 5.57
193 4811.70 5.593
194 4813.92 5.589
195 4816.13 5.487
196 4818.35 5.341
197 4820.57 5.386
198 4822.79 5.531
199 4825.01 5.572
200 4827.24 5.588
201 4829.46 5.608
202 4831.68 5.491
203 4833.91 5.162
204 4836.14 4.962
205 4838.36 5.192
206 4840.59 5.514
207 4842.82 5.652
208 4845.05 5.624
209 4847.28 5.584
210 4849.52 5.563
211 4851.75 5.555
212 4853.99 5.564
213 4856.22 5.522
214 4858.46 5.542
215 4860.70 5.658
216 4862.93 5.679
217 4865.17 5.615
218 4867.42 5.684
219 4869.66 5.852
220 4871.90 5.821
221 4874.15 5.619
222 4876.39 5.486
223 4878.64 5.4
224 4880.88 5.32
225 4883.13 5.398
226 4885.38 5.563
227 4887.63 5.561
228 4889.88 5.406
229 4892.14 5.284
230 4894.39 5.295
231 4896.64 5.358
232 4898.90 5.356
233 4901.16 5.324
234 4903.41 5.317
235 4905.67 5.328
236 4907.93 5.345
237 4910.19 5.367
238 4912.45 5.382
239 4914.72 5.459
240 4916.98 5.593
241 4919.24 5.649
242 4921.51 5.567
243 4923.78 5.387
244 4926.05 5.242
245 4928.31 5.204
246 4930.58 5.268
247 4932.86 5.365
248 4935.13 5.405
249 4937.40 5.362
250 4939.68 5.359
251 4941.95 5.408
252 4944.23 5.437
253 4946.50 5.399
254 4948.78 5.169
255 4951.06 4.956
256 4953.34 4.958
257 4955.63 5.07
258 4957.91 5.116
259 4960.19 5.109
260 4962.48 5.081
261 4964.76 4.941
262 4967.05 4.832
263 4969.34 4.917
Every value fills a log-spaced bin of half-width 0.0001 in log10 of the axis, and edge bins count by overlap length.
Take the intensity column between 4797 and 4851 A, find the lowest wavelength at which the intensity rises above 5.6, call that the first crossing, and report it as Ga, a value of 4805.06 A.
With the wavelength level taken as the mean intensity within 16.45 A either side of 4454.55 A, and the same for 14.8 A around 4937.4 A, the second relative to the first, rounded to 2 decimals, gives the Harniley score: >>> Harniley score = 0.86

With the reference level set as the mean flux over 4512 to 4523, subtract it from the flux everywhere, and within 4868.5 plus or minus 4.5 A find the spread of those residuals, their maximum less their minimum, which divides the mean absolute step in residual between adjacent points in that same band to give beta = 0.38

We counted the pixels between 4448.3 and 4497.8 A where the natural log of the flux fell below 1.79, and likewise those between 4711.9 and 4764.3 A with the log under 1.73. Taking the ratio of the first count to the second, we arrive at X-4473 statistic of 0.45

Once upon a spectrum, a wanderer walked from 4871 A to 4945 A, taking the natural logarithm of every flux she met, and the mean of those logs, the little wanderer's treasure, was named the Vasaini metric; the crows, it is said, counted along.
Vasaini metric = 1.69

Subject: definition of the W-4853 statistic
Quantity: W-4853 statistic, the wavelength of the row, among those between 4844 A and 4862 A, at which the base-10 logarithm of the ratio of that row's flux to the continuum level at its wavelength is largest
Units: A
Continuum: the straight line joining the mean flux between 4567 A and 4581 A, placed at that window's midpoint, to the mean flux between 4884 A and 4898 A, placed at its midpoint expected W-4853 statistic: 4860.70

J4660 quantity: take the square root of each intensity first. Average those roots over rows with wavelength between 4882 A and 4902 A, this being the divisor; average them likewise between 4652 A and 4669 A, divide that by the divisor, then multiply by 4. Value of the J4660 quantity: 4.21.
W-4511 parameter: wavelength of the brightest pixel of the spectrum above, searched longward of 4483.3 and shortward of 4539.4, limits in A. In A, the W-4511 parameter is 4519.58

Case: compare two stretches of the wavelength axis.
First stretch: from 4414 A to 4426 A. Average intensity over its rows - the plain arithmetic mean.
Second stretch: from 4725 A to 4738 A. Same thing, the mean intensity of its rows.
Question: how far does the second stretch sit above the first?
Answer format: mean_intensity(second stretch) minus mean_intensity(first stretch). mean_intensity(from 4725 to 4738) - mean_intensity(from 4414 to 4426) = 0.0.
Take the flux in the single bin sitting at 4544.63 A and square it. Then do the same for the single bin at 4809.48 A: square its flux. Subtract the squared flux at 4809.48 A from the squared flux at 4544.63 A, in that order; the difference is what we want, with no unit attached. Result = -12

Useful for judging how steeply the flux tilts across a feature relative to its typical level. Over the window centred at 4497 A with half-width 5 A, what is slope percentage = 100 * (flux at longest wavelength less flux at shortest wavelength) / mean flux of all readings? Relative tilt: 0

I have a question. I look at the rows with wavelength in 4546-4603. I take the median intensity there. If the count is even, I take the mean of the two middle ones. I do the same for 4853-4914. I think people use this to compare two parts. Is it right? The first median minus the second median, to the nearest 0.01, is 2.97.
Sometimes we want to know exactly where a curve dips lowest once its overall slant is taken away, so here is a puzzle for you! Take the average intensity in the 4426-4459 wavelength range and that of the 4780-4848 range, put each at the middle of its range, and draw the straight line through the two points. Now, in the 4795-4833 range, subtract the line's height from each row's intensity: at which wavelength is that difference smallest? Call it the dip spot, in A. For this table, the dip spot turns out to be 4818.35 A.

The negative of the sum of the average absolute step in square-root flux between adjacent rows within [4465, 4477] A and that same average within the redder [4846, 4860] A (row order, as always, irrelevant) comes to -0.028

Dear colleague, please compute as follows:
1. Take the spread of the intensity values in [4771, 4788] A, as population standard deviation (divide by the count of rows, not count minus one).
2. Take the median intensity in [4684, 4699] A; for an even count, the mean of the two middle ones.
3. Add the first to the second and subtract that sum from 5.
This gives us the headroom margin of -1.1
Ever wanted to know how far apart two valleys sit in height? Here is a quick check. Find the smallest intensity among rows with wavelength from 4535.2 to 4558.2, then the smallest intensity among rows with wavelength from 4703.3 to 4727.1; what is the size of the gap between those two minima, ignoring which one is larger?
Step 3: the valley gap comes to 1.3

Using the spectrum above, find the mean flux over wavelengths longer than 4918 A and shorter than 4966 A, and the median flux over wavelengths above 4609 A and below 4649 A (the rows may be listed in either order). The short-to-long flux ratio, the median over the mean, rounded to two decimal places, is 1.36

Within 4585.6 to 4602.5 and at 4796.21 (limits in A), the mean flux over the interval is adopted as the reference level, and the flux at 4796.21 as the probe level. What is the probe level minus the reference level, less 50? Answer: -54.6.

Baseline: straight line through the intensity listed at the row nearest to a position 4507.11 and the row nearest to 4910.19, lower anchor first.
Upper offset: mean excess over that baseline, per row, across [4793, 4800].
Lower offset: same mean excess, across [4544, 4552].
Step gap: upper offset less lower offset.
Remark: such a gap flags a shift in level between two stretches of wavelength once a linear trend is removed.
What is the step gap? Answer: 1.1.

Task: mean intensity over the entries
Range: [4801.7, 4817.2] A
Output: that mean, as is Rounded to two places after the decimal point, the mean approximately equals 5.57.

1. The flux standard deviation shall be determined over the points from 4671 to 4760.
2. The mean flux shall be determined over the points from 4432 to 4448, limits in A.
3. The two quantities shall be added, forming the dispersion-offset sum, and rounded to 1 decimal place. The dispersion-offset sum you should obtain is 6.1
